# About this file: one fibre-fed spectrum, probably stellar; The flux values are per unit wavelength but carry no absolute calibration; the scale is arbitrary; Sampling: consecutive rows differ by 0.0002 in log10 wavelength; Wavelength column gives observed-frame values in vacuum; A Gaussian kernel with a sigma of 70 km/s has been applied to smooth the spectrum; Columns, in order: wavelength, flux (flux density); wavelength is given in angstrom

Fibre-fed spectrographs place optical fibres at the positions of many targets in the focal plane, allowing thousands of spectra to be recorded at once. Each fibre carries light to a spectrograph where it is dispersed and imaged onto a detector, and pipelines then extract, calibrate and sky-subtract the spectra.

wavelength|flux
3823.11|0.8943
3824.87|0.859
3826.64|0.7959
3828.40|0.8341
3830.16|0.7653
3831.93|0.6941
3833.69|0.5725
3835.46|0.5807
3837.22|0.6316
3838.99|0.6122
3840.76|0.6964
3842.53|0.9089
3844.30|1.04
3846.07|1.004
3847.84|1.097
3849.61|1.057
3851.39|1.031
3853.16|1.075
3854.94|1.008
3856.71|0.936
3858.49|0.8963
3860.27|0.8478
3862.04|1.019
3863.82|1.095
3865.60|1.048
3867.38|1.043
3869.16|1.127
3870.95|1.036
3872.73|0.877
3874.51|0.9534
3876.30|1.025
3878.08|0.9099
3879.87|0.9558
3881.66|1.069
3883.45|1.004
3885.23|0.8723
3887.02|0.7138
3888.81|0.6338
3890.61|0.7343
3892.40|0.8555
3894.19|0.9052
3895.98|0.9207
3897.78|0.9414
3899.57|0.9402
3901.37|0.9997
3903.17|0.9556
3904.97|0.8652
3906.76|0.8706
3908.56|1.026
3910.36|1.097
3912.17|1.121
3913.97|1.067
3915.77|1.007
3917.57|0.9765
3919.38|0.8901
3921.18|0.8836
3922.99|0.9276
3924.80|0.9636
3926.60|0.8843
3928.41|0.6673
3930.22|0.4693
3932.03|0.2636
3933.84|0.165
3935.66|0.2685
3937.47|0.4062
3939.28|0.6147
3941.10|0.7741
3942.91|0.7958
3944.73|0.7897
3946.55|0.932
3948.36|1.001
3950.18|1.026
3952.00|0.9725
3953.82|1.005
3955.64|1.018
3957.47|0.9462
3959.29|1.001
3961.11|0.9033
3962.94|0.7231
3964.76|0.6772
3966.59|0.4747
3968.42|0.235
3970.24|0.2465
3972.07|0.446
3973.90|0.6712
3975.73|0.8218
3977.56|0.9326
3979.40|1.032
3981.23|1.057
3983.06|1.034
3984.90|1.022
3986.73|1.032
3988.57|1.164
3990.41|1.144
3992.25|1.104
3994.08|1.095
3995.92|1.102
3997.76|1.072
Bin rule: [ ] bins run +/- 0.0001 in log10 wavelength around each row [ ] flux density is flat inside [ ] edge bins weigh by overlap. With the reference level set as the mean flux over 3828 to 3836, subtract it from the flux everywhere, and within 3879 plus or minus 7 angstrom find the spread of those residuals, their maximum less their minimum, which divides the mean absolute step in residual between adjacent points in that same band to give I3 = 0.45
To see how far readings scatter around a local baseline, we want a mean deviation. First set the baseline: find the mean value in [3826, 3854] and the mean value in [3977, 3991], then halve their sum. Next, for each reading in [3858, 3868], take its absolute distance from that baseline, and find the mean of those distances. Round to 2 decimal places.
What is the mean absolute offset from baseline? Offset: 0.10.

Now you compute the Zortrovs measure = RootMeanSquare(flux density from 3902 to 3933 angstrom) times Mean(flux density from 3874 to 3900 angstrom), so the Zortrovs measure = 0.81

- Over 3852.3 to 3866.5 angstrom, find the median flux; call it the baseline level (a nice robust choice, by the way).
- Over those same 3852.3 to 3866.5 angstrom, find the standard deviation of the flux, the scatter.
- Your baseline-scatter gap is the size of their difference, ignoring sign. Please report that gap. 0.9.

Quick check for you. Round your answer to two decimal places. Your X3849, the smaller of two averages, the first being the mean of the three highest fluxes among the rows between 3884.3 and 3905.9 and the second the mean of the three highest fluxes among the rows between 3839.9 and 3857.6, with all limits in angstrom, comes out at 0.97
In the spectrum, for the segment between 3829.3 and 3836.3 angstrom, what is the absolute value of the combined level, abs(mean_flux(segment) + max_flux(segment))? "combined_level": 1.4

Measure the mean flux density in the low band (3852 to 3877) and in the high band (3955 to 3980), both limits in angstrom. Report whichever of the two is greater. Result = 1.00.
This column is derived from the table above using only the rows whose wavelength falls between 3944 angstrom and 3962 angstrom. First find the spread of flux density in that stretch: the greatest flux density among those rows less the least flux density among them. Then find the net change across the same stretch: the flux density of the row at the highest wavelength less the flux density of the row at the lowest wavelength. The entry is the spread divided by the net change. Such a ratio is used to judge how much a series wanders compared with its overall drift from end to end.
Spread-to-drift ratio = 2.1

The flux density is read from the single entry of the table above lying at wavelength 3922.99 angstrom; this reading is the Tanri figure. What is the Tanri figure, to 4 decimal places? 0.9276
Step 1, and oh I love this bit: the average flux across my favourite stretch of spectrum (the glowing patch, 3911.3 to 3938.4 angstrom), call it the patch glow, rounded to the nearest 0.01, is 0.73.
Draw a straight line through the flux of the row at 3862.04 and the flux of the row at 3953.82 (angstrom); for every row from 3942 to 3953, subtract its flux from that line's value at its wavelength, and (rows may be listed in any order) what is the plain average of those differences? 0.09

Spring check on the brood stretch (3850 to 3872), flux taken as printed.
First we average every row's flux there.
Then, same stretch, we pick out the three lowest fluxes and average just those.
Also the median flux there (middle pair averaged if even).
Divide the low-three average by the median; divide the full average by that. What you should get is 1.17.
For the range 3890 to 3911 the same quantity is 1.05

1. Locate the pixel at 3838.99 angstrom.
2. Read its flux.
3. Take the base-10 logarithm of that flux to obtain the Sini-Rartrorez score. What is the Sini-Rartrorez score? -0.21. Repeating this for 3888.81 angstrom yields -0.20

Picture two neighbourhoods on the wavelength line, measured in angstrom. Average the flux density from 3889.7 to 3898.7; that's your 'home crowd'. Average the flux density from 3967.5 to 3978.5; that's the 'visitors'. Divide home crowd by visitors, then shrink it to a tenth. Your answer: 0.16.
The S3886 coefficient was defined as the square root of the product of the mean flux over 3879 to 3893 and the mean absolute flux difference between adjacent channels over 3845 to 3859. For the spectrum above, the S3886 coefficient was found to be 0.216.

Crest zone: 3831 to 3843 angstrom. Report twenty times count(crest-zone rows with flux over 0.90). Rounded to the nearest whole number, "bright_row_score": 20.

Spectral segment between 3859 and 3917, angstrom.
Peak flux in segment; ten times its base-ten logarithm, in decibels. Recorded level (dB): 0.52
